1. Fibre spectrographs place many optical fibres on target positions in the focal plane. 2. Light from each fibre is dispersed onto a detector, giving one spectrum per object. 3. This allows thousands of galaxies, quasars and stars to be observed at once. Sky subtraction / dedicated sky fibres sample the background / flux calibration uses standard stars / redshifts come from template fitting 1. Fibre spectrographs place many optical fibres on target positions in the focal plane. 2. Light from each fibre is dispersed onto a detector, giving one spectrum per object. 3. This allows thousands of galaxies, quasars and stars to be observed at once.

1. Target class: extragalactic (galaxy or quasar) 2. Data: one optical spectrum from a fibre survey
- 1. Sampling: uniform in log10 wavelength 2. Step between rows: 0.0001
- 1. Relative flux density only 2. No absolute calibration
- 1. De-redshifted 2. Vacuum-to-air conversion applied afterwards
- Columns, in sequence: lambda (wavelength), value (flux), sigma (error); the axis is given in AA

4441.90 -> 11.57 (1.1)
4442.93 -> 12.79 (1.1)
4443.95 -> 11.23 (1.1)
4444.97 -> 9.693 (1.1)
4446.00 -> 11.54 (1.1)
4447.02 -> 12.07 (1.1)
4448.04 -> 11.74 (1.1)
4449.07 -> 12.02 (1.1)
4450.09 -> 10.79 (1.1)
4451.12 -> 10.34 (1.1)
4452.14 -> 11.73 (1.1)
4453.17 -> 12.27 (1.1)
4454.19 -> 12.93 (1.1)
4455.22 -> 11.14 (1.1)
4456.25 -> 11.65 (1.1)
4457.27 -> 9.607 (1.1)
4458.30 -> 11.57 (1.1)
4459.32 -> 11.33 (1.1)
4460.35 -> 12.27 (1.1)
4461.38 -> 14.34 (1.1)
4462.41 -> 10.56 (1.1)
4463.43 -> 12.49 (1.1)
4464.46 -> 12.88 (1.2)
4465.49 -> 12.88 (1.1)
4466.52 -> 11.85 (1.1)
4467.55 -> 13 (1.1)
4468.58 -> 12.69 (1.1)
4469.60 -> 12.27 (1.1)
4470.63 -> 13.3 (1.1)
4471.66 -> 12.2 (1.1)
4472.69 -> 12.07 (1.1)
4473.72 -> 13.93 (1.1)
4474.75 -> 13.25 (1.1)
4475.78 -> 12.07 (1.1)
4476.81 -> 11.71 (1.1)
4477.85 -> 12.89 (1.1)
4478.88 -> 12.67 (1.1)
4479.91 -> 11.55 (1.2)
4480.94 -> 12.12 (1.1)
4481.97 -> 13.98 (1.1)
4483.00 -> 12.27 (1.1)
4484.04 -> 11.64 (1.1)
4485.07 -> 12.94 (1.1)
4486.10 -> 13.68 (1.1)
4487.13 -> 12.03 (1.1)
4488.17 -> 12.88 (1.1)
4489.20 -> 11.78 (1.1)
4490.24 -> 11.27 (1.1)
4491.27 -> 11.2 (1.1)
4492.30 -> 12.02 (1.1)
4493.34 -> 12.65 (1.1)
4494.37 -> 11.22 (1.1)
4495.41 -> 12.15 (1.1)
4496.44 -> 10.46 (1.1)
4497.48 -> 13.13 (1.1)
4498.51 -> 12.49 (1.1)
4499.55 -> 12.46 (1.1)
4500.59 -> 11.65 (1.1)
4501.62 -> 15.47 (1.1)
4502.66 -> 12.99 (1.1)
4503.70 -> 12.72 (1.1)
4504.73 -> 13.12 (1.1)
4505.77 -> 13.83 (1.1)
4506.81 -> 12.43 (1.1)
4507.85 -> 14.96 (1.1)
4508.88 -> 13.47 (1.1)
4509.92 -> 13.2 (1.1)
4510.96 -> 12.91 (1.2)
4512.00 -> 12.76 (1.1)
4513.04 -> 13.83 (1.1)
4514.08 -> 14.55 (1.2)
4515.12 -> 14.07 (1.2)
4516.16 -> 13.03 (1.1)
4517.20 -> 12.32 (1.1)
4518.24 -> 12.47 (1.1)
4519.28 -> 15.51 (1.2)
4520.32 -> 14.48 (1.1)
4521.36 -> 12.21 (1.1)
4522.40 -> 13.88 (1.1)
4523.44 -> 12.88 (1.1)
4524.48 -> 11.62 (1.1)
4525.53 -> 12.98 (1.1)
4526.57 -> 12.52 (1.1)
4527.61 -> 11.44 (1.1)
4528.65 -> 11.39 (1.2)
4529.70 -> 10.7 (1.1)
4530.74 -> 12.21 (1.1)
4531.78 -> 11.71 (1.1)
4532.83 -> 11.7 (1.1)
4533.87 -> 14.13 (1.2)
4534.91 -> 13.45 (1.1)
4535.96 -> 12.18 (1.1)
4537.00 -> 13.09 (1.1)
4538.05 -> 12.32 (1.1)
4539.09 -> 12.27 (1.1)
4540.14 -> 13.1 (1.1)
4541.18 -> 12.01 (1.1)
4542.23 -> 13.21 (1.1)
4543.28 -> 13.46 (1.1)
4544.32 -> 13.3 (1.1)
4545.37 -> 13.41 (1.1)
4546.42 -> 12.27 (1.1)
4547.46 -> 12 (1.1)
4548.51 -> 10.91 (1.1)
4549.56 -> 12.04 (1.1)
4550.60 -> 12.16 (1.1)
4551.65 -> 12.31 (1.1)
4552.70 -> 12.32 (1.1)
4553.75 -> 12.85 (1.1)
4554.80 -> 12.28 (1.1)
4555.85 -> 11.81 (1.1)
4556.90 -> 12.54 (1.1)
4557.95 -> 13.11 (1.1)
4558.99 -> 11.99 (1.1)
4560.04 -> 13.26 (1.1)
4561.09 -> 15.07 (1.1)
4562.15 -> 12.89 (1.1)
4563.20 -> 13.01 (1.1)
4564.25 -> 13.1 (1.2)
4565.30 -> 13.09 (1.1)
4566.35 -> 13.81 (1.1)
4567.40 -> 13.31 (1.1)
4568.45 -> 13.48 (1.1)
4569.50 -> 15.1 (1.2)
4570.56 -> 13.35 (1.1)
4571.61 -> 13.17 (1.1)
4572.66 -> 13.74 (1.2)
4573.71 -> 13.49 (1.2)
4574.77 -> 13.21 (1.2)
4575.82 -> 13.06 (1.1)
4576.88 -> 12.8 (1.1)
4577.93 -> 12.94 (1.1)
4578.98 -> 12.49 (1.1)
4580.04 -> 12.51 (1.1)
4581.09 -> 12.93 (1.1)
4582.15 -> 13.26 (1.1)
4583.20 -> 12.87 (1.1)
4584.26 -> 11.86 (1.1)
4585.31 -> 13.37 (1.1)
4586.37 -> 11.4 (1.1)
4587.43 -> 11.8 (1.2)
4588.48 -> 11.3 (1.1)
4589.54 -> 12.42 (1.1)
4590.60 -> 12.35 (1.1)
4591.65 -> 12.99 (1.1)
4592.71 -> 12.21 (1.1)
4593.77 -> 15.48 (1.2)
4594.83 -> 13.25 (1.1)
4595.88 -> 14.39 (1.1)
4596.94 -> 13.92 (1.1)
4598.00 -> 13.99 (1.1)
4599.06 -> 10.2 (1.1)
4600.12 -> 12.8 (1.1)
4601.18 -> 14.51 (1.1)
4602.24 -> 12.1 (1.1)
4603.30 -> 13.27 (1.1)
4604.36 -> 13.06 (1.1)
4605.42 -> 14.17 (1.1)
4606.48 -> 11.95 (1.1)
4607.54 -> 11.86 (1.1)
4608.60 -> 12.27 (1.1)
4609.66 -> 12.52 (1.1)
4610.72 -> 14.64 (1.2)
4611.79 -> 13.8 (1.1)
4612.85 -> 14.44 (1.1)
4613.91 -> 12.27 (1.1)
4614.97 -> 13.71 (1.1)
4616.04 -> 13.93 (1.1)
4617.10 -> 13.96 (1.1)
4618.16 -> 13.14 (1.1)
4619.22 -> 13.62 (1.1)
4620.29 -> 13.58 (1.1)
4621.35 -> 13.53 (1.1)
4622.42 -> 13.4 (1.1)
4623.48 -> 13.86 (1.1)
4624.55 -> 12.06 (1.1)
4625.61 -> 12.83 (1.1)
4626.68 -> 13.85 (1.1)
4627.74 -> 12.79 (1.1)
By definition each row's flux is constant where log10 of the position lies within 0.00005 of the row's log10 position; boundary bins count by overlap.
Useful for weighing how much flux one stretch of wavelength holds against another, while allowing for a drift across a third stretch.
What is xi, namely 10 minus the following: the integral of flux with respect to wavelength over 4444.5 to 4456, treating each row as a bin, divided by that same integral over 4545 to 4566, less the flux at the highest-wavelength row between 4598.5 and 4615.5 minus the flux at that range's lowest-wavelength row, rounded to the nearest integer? 13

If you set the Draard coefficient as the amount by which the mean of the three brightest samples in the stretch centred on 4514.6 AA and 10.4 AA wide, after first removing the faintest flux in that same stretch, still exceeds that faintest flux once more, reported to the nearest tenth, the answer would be -9.9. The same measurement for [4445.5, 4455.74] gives -8.3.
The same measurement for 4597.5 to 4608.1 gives -6.2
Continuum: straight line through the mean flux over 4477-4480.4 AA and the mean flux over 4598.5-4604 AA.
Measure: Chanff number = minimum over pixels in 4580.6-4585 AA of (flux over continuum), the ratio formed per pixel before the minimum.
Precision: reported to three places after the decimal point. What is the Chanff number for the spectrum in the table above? 0.945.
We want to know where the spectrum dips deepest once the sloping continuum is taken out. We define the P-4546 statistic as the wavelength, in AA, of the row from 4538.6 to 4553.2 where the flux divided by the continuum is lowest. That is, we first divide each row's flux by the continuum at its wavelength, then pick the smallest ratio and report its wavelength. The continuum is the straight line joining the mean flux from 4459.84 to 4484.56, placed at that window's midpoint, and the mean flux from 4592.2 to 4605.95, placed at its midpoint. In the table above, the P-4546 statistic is 4548.51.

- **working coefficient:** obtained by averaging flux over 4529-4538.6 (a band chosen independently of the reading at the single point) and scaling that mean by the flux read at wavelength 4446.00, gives 143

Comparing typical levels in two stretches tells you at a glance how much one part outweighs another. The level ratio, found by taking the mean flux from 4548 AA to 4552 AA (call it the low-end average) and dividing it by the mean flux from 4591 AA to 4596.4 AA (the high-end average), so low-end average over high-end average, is 0.87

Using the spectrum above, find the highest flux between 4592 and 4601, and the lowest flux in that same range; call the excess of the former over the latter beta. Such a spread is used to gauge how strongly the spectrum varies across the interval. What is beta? 5.3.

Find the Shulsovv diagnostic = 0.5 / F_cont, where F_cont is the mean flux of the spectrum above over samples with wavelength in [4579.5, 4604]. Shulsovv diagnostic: 0.0390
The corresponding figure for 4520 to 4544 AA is 0.0398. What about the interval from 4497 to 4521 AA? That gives 0.0374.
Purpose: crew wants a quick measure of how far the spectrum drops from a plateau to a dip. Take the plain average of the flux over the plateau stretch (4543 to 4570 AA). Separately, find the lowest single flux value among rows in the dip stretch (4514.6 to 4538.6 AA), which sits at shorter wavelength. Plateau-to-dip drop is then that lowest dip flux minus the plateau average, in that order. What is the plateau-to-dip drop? -2.2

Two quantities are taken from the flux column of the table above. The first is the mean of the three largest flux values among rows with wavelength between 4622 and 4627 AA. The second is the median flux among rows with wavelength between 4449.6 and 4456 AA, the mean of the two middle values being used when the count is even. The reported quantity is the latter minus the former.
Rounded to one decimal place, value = -2.3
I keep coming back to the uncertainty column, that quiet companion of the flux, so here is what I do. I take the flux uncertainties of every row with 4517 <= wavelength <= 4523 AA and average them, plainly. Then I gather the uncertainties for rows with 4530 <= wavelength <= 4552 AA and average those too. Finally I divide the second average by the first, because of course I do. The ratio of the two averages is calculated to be 0.99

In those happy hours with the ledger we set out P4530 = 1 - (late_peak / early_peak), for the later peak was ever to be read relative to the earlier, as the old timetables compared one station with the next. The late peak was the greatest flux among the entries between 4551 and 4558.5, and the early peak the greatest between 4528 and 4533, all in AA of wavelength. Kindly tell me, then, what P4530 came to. -0.07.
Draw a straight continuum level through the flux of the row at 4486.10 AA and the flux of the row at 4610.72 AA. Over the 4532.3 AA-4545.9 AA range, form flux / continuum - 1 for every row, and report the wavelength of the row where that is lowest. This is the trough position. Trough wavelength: 4532.83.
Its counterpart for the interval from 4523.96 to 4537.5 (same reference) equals 4529.70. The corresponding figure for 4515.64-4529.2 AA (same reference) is 4528.65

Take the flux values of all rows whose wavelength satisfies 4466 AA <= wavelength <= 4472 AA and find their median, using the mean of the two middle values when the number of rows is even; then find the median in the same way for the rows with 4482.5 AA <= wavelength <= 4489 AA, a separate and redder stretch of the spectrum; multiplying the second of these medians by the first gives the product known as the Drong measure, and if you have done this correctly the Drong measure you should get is 157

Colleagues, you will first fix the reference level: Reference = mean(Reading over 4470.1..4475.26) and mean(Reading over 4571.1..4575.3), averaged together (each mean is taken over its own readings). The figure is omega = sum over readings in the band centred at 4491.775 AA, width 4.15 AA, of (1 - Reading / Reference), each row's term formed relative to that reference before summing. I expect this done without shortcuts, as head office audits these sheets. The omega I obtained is 0.42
